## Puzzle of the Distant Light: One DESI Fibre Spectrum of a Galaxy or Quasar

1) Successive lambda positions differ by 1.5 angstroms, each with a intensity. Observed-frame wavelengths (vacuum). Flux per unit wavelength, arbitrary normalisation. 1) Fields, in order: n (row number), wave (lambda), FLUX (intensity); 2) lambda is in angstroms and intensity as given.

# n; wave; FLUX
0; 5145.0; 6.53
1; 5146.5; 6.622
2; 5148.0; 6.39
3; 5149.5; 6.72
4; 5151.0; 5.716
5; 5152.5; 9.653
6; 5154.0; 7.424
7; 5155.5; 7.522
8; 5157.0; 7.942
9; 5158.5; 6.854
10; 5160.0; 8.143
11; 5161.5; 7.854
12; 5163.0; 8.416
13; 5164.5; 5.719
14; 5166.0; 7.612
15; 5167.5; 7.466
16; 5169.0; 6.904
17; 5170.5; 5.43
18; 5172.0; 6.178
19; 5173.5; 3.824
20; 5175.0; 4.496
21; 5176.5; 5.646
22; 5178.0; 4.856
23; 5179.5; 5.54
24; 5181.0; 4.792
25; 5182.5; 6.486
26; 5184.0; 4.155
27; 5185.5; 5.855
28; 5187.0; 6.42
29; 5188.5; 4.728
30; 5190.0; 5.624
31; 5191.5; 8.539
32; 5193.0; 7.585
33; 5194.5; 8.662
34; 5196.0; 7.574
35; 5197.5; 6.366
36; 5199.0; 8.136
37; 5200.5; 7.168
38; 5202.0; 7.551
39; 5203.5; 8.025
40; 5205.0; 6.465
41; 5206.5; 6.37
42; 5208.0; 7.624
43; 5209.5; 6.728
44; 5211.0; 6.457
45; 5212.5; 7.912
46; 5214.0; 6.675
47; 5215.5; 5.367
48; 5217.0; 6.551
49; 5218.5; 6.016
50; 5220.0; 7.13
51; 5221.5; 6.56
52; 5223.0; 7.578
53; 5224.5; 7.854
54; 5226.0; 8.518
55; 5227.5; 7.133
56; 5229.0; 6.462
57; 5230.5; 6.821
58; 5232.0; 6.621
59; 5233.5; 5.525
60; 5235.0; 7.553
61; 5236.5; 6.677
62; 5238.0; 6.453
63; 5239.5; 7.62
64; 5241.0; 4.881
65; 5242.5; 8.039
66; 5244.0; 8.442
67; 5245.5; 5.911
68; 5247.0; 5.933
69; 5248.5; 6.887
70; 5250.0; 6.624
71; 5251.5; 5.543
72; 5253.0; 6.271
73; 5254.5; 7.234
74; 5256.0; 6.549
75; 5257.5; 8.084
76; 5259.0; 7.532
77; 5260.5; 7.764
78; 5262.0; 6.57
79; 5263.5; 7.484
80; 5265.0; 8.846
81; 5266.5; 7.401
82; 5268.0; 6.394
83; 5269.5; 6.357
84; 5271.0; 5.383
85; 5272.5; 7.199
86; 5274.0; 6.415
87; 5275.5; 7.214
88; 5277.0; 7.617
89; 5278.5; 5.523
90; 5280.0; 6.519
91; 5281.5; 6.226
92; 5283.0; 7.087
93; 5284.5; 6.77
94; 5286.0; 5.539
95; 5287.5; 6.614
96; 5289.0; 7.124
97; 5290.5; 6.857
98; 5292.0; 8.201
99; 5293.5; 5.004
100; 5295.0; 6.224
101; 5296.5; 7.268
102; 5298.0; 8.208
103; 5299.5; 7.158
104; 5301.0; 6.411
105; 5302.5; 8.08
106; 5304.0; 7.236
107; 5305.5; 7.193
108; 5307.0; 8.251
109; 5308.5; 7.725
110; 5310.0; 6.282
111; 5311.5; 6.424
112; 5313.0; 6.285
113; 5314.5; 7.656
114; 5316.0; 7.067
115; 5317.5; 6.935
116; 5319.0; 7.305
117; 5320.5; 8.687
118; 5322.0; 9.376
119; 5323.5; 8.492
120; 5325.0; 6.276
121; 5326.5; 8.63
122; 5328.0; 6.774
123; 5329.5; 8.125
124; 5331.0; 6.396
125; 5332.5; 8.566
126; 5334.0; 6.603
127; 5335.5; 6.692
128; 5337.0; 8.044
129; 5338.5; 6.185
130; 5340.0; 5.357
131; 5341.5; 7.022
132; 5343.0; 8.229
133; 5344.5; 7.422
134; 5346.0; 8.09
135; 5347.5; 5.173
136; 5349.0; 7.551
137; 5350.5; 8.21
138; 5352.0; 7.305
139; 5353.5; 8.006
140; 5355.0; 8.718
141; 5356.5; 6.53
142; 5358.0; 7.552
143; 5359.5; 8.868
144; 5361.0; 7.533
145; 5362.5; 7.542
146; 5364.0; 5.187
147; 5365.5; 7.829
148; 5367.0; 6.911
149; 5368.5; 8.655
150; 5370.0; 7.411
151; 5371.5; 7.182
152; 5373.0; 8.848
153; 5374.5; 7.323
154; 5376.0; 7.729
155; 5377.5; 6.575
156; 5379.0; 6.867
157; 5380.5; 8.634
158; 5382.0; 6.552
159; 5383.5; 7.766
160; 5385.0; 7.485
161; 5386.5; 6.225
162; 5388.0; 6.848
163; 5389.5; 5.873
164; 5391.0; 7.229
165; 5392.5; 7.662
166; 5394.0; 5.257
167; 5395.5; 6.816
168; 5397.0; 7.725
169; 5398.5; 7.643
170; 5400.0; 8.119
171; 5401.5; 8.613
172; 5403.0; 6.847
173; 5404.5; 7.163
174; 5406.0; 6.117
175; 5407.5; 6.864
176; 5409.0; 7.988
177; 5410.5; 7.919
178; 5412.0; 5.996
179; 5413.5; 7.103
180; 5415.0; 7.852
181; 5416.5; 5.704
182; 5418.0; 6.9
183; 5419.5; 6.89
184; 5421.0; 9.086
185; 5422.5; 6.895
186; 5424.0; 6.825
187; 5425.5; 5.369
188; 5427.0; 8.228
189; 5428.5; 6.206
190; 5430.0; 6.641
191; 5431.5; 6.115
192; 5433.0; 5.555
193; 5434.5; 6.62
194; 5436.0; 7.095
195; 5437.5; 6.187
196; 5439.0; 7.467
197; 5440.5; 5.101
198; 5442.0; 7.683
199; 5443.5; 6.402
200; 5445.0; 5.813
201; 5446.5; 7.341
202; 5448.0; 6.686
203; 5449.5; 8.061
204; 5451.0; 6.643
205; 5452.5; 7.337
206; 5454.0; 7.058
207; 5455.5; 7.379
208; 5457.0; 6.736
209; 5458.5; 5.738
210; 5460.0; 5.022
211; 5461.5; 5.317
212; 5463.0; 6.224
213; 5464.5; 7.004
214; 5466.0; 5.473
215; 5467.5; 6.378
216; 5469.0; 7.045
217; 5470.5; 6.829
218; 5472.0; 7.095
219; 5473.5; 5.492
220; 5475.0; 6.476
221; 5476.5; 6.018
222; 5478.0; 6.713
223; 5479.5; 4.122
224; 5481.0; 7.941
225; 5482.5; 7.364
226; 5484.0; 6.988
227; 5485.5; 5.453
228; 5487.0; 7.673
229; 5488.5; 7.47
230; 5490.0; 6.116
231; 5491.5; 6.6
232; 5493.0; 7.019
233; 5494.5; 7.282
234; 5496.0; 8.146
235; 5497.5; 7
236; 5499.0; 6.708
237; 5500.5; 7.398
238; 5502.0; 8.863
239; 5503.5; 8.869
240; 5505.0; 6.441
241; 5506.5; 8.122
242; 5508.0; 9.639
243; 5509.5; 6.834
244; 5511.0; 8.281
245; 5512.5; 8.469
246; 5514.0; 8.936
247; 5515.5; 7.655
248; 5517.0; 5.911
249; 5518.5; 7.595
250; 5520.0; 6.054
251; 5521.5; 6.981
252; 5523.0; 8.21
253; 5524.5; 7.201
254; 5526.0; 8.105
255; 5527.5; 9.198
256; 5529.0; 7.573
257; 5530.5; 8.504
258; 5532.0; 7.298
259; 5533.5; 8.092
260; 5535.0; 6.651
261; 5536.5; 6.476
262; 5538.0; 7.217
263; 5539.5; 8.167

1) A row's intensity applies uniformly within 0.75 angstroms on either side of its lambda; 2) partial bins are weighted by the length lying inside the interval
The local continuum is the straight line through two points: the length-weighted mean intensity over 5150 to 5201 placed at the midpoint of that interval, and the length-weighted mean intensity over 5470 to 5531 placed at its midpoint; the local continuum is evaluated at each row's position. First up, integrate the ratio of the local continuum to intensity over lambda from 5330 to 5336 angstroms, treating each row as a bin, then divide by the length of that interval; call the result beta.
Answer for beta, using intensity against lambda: 0.99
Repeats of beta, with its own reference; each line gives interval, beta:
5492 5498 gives 1.00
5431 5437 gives 1.14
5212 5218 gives 1.04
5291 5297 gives 1.07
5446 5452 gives 1.01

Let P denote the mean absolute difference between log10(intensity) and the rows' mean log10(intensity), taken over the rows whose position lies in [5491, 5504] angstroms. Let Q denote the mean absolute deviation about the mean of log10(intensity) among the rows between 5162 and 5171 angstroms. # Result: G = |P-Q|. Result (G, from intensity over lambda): 0.019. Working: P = 0.040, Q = 0.0594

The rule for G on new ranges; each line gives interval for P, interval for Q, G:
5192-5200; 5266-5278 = 0.006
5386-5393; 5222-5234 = 0.006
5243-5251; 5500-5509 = 0.004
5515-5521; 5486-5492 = 0.015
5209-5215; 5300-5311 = 0.007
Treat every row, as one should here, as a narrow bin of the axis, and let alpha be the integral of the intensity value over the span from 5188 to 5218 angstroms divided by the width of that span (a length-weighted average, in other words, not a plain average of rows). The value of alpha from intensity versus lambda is 7.02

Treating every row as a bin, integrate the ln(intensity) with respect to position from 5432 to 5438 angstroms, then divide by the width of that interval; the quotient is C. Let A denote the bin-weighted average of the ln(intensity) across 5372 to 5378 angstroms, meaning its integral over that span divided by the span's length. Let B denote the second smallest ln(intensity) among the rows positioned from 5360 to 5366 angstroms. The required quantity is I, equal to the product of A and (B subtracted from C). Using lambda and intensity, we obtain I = -0.35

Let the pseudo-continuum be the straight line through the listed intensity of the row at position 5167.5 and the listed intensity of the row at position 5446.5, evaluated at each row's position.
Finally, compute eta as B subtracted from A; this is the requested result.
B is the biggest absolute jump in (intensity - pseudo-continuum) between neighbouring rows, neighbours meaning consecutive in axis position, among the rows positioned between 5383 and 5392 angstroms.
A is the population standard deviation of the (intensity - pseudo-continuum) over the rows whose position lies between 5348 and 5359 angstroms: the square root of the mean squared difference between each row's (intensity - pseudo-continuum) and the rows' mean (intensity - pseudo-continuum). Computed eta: -0.7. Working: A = 0.6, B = 1.4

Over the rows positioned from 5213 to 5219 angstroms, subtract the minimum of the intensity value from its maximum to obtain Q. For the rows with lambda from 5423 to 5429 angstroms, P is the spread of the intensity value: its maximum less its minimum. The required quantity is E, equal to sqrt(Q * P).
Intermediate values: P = 2.9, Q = 1.3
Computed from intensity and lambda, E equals 1.9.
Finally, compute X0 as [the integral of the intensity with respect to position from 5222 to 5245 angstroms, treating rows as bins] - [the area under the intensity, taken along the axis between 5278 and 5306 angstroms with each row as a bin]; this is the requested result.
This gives -28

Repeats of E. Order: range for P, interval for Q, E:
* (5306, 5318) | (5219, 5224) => 1.4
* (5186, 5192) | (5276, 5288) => 2.8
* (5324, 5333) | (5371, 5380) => 2.3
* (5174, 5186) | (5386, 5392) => 1.8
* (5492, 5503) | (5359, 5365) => 2.8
